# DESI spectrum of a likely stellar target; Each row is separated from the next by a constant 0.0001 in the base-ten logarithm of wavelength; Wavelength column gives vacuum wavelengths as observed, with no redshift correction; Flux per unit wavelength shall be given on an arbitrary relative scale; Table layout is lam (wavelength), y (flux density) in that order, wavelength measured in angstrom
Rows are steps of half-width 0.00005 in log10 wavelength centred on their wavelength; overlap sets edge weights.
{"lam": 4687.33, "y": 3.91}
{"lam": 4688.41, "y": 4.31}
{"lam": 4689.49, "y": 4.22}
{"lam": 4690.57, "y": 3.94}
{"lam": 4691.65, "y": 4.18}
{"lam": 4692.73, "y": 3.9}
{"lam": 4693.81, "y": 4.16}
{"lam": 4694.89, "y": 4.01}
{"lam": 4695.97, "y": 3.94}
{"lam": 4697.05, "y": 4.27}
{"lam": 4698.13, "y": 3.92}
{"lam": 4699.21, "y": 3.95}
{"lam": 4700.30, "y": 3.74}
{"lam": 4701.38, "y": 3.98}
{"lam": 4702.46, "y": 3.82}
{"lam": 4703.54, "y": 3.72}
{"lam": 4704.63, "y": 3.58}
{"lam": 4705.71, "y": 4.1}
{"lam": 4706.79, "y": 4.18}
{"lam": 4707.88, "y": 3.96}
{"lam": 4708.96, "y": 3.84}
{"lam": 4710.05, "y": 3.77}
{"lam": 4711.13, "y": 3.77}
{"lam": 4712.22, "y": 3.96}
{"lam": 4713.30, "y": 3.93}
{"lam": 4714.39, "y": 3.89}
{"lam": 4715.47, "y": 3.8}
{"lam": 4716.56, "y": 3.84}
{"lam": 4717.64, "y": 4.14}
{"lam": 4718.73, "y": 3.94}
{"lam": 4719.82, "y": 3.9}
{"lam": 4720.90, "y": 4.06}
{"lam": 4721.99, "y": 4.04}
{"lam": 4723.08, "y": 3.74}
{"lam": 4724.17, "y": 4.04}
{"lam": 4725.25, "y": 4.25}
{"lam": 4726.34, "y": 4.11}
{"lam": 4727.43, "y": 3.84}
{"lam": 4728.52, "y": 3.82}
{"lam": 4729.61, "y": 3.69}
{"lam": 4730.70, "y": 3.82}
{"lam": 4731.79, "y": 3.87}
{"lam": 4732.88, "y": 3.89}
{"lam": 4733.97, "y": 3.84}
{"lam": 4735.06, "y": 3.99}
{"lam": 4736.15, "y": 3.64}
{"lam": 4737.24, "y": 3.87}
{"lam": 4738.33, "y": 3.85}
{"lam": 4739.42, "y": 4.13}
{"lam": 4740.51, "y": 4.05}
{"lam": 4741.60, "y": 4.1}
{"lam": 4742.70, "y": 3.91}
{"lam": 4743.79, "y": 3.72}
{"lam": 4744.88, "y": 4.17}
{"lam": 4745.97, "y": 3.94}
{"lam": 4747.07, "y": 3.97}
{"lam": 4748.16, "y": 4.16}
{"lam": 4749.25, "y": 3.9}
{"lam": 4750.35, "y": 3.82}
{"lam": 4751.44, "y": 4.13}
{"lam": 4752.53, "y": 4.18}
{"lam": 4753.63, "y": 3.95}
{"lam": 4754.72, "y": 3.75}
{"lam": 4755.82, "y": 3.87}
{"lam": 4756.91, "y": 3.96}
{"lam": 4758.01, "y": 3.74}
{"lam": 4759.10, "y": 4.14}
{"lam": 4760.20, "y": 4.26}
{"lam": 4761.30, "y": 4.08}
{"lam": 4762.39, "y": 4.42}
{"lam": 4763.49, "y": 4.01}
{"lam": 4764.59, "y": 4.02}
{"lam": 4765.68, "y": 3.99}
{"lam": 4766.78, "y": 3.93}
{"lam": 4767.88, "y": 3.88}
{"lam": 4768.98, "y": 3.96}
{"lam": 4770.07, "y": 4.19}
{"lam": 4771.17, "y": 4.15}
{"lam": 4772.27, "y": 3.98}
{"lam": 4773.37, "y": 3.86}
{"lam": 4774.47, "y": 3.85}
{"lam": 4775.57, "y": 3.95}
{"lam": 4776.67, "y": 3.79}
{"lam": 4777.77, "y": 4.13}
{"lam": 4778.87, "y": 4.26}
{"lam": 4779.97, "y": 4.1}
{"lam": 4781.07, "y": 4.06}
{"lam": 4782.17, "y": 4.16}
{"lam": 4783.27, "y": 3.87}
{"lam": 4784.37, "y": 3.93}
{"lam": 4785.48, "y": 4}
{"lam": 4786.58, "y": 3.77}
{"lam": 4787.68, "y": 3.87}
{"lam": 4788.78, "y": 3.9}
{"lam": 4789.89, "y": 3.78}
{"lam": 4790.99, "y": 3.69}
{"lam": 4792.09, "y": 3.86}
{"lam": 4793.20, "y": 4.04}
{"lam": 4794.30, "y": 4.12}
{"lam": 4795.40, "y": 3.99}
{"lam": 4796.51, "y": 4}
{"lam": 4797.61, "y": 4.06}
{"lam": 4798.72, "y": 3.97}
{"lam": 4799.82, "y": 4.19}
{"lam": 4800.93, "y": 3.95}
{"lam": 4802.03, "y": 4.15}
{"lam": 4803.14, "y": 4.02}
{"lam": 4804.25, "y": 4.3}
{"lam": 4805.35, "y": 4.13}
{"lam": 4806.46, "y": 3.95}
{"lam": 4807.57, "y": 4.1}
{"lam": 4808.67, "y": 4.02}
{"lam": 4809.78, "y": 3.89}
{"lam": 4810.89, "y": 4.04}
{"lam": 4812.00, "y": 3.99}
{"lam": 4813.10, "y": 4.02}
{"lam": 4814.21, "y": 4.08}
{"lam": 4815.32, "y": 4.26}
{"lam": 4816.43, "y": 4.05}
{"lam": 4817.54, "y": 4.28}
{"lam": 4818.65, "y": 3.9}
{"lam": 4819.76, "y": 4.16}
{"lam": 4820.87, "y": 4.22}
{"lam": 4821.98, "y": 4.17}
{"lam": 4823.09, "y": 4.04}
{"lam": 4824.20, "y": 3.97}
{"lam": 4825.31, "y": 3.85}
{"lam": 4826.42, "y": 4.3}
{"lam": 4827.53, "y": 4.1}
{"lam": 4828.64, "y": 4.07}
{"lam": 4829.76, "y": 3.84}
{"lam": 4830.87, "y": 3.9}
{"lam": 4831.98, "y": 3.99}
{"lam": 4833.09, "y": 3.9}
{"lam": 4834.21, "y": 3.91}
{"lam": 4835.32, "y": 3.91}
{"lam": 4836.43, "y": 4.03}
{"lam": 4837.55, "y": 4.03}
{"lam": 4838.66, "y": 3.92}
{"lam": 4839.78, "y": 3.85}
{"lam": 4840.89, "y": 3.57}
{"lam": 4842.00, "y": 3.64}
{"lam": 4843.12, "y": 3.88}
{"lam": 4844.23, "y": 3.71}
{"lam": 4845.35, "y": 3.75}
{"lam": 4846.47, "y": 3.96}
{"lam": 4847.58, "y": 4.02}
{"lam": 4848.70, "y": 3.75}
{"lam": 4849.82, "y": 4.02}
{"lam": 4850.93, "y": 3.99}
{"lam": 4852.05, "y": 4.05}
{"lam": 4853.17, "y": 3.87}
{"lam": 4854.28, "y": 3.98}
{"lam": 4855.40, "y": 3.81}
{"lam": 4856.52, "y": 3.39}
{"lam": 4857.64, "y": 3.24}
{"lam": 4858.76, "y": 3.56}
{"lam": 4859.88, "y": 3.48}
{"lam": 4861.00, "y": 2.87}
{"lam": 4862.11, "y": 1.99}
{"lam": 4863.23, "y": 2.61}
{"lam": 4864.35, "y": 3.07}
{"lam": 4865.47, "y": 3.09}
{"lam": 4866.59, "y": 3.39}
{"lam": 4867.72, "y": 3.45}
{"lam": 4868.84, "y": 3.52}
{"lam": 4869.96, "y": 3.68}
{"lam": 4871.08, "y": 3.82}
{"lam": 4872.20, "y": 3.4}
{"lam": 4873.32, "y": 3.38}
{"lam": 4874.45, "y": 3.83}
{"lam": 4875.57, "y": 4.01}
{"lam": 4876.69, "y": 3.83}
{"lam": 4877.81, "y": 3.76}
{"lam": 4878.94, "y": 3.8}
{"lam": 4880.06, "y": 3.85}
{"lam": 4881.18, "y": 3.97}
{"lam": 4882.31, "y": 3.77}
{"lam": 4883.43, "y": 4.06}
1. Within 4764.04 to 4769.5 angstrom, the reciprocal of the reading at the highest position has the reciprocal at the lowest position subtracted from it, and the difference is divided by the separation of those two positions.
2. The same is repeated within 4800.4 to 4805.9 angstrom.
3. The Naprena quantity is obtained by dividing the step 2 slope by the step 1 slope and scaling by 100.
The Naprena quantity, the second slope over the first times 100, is -291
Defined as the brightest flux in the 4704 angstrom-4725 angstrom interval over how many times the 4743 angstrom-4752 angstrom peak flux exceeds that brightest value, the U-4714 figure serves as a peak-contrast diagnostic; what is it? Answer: 4.2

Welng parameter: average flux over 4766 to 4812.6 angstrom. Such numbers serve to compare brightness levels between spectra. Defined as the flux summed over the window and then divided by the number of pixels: 4.00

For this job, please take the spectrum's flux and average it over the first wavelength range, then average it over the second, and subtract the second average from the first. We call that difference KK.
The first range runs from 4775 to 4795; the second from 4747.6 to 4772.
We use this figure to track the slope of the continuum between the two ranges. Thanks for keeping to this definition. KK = -0.06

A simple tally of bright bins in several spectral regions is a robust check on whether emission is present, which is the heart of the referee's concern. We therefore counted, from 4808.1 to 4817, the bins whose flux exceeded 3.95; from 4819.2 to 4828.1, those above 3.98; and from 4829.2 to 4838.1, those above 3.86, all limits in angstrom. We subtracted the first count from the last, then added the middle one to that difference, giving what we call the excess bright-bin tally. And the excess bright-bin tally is 6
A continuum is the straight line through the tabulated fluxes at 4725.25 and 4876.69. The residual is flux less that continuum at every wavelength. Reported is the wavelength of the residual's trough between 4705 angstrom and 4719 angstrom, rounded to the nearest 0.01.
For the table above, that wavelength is 4710.05 angstrom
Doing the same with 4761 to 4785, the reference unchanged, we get 4776.67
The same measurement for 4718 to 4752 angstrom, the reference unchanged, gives 4736.15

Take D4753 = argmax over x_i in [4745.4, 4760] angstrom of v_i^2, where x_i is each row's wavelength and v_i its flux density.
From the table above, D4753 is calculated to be 4752.53 angstrom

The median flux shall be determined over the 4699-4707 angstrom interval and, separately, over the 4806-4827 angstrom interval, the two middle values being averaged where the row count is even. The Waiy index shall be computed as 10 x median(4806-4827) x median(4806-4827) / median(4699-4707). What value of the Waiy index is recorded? 42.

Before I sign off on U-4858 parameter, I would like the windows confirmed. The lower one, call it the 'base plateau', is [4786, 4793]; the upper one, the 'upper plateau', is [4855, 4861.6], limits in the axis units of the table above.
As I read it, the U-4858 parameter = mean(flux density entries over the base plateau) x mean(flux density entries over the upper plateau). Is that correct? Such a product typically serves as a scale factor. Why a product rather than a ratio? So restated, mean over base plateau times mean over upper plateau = 12.9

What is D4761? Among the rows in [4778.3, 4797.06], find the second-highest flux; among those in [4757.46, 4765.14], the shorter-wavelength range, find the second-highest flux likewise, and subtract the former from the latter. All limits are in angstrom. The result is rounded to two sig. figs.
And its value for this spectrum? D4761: 0.10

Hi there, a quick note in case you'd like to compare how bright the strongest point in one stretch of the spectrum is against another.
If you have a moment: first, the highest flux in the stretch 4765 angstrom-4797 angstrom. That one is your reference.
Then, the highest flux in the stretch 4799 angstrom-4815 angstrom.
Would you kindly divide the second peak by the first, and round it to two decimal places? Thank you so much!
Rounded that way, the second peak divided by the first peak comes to 1.01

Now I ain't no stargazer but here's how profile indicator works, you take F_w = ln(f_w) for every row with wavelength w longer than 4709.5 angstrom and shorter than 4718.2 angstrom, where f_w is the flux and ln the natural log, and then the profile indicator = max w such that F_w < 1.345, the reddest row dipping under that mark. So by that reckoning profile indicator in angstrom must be 4715.47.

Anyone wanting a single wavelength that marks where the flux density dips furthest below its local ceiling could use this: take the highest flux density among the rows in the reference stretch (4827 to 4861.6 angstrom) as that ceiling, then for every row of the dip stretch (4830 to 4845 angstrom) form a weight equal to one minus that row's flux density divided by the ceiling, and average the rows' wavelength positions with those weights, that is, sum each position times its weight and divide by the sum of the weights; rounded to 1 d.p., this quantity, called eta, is 4839.0 angstrom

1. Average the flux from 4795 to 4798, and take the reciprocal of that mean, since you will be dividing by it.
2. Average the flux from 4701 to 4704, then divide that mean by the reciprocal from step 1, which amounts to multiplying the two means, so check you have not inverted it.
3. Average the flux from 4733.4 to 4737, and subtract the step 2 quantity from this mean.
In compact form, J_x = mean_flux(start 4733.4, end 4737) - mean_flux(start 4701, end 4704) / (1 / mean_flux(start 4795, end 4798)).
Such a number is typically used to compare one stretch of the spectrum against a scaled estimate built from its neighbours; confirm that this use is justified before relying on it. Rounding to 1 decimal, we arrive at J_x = -11.6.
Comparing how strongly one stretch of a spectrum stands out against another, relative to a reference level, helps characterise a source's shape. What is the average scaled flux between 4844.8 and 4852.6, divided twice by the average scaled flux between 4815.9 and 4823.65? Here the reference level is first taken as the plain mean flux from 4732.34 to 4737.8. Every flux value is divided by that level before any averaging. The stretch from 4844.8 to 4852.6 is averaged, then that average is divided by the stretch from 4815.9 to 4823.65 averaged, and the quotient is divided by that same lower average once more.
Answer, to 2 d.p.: 0.89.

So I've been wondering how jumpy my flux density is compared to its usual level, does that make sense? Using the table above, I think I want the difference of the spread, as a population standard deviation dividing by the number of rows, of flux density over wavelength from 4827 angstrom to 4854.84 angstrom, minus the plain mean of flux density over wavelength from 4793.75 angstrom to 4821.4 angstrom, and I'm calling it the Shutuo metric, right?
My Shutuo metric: -3.9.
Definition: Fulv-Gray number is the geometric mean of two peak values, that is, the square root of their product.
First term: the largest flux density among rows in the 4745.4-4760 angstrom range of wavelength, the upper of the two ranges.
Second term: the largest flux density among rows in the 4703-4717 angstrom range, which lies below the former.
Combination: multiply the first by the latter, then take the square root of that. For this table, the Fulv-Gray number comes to 4.18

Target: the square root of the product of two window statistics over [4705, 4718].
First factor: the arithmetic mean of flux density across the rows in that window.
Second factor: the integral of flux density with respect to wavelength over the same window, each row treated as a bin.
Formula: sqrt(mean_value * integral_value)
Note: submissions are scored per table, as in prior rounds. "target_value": 14.2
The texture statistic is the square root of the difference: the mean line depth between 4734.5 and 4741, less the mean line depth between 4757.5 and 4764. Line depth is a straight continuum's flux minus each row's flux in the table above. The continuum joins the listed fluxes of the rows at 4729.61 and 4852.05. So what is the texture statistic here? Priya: 0.35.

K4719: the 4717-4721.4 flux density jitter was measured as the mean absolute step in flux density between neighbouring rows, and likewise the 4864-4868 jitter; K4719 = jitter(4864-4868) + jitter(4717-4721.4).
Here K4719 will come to 0.26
